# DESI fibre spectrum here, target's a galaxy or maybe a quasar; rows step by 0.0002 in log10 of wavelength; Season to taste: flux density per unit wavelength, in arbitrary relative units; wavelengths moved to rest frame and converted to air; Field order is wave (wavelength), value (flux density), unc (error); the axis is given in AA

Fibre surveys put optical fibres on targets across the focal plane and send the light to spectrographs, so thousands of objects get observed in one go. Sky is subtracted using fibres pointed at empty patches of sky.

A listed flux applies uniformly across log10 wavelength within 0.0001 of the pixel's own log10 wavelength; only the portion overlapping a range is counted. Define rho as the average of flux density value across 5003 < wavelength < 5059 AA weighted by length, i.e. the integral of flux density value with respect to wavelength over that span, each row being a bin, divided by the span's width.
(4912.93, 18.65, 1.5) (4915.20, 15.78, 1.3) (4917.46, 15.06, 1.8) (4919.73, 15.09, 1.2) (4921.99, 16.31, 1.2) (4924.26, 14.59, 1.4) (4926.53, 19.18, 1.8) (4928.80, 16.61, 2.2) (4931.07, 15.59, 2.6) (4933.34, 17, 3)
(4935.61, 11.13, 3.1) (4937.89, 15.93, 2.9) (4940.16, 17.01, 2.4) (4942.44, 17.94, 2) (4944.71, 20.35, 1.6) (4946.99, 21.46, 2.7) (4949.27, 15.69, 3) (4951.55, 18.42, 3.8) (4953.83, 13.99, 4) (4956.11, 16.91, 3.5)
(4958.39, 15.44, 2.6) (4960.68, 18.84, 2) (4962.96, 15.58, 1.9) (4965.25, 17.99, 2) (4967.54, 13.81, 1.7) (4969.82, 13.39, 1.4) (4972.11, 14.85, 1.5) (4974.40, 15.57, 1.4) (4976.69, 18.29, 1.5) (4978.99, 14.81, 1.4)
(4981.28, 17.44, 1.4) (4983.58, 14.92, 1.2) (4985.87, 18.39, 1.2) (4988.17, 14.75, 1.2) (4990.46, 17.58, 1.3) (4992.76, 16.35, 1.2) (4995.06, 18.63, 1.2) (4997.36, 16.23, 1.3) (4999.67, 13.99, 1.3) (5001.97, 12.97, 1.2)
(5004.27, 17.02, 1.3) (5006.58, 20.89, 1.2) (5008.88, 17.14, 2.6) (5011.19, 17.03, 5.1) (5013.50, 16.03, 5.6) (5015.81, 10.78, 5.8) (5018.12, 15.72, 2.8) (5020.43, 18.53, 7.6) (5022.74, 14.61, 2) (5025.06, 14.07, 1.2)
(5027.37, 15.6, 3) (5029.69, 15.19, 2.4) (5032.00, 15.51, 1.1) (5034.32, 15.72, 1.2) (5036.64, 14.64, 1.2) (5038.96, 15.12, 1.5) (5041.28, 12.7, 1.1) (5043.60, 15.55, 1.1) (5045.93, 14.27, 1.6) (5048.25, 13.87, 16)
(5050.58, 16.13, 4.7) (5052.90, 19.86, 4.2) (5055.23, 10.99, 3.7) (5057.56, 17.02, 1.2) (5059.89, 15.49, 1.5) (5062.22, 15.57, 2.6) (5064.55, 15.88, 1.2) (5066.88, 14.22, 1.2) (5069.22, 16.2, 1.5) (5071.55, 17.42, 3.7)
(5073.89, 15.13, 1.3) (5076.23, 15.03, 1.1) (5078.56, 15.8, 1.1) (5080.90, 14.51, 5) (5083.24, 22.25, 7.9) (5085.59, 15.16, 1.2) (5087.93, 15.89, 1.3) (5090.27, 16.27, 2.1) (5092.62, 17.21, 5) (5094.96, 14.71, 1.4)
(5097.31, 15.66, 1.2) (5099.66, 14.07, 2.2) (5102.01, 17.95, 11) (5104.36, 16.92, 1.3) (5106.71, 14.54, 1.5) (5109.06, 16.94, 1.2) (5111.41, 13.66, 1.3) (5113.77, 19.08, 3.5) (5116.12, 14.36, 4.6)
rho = 15.6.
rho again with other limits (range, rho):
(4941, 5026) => 16.4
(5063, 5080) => 15.7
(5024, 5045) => 14.9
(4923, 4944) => 16.2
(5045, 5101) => 15.8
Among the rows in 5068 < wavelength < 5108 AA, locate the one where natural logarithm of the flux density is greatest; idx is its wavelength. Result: 5083.24 AA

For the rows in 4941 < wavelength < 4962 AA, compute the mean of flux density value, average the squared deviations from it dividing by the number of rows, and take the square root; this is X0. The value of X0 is 2.27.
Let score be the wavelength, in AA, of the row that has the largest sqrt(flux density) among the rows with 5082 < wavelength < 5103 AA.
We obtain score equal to 5083.24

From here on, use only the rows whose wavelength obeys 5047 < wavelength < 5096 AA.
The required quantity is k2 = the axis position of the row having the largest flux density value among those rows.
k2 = 5083.24 AA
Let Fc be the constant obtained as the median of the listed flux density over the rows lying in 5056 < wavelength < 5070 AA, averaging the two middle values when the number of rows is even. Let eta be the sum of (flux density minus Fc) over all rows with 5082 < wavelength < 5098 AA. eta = 7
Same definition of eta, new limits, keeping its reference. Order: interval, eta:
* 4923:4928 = 2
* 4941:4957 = 15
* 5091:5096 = 0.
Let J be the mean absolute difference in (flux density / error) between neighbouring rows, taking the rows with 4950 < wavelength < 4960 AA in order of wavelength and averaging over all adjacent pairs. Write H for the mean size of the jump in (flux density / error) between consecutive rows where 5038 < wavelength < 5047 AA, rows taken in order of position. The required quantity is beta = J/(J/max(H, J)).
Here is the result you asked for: 3.1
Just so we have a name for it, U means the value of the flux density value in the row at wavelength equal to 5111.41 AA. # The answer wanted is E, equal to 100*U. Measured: 1366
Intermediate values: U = 13.66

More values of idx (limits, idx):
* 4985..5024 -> 5006.58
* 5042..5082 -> 5052.90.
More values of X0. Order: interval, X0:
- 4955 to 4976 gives 1.71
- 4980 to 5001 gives 1.57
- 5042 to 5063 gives 2.26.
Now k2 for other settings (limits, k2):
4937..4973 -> 4946.99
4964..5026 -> 5006.58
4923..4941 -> 4926.53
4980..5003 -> 4995.06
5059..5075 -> 5071.55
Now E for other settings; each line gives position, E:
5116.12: 1436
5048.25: 1387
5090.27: 1627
